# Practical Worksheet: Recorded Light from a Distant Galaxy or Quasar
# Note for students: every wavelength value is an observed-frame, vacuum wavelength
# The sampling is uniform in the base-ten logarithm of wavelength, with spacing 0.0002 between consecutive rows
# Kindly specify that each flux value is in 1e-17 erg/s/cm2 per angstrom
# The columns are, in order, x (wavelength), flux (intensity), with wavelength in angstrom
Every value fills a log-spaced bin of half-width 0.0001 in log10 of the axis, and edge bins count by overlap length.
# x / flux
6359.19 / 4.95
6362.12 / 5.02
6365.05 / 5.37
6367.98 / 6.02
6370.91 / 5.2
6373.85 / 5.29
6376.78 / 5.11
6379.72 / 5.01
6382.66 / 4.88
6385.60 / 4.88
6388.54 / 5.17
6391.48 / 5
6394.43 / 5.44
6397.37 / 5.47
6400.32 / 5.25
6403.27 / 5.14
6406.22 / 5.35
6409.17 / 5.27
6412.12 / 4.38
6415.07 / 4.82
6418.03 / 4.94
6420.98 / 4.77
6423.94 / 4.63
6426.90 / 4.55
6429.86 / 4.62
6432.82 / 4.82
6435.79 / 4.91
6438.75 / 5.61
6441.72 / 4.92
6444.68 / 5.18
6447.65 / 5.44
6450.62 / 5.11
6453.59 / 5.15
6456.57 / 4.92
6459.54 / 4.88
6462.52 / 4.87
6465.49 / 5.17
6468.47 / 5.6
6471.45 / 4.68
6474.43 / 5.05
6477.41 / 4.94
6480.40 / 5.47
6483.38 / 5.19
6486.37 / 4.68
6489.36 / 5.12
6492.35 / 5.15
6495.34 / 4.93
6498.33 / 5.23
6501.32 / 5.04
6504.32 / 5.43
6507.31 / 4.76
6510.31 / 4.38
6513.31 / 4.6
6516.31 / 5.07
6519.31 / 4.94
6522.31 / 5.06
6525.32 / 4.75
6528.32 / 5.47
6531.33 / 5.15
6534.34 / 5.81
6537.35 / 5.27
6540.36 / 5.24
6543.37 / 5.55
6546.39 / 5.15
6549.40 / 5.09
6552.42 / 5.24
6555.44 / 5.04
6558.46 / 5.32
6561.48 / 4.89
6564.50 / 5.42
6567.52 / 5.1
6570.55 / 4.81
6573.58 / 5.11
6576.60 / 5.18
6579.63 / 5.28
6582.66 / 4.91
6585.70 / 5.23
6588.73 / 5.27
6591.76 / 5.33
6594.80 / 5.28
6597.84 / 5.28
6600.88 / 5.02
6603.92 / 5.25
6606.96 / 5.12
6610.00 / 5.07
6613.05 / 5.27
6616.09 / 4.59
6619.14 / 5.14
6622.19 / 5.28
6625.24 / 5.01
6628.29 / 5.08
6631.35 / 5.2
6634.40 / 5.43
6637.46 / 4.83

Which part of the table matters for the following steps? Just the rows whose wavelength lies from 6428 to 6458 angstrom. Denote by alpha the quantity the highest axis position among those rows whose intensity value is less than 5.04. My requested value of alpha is 6456.57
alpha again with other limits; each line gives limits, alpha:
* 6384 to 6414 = 6412.12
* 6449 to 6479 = 6477.41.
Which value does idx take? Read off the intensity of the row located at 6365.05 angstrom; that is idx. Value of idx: 5.37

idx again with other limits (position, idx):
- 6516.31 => 5.07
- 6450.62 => 5.11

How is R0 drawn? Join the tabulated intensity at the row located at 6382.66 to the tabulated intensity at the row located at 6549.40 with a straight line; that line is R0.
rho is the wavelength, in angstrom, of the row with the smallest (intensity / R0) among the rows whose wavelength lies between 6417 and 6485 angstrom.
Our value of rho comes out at 6426.90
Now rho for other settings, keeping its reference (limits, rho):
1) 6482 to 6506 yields 6486.37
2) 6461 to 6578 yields 6510.31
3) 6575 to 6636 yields 6616.09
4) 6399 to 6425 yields 6412.12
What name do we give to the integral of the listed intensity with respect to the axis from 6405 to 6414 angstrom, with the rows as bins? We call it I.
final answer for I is 44.9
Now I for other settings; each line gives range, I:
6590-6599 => 47.7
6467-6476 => 46.0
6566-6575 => 45.0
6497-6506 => 47.0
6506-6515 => 41.3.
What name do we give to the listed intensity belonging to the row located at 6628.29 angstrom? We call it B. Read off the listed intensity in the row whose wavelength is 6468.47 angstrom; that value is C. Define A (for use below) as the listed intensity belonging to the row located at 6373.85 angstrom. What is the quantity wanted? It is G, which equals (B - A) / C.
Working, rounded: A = 5.29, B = 5.08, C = 5.6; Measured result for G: -0.04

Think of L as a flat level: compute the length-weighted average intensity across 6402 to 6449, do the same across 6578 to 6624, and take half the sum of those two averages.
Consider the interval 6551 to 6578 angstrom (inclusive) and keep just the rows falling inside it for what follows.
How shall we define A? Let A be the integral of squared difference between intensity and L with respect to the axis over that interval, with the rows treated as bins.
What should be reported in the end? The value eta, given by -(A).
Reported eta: -1.0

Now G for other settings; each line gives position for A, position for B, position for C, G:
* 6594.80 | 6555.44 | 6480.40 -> -0.04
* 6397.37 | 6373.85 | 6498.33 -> -0.03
